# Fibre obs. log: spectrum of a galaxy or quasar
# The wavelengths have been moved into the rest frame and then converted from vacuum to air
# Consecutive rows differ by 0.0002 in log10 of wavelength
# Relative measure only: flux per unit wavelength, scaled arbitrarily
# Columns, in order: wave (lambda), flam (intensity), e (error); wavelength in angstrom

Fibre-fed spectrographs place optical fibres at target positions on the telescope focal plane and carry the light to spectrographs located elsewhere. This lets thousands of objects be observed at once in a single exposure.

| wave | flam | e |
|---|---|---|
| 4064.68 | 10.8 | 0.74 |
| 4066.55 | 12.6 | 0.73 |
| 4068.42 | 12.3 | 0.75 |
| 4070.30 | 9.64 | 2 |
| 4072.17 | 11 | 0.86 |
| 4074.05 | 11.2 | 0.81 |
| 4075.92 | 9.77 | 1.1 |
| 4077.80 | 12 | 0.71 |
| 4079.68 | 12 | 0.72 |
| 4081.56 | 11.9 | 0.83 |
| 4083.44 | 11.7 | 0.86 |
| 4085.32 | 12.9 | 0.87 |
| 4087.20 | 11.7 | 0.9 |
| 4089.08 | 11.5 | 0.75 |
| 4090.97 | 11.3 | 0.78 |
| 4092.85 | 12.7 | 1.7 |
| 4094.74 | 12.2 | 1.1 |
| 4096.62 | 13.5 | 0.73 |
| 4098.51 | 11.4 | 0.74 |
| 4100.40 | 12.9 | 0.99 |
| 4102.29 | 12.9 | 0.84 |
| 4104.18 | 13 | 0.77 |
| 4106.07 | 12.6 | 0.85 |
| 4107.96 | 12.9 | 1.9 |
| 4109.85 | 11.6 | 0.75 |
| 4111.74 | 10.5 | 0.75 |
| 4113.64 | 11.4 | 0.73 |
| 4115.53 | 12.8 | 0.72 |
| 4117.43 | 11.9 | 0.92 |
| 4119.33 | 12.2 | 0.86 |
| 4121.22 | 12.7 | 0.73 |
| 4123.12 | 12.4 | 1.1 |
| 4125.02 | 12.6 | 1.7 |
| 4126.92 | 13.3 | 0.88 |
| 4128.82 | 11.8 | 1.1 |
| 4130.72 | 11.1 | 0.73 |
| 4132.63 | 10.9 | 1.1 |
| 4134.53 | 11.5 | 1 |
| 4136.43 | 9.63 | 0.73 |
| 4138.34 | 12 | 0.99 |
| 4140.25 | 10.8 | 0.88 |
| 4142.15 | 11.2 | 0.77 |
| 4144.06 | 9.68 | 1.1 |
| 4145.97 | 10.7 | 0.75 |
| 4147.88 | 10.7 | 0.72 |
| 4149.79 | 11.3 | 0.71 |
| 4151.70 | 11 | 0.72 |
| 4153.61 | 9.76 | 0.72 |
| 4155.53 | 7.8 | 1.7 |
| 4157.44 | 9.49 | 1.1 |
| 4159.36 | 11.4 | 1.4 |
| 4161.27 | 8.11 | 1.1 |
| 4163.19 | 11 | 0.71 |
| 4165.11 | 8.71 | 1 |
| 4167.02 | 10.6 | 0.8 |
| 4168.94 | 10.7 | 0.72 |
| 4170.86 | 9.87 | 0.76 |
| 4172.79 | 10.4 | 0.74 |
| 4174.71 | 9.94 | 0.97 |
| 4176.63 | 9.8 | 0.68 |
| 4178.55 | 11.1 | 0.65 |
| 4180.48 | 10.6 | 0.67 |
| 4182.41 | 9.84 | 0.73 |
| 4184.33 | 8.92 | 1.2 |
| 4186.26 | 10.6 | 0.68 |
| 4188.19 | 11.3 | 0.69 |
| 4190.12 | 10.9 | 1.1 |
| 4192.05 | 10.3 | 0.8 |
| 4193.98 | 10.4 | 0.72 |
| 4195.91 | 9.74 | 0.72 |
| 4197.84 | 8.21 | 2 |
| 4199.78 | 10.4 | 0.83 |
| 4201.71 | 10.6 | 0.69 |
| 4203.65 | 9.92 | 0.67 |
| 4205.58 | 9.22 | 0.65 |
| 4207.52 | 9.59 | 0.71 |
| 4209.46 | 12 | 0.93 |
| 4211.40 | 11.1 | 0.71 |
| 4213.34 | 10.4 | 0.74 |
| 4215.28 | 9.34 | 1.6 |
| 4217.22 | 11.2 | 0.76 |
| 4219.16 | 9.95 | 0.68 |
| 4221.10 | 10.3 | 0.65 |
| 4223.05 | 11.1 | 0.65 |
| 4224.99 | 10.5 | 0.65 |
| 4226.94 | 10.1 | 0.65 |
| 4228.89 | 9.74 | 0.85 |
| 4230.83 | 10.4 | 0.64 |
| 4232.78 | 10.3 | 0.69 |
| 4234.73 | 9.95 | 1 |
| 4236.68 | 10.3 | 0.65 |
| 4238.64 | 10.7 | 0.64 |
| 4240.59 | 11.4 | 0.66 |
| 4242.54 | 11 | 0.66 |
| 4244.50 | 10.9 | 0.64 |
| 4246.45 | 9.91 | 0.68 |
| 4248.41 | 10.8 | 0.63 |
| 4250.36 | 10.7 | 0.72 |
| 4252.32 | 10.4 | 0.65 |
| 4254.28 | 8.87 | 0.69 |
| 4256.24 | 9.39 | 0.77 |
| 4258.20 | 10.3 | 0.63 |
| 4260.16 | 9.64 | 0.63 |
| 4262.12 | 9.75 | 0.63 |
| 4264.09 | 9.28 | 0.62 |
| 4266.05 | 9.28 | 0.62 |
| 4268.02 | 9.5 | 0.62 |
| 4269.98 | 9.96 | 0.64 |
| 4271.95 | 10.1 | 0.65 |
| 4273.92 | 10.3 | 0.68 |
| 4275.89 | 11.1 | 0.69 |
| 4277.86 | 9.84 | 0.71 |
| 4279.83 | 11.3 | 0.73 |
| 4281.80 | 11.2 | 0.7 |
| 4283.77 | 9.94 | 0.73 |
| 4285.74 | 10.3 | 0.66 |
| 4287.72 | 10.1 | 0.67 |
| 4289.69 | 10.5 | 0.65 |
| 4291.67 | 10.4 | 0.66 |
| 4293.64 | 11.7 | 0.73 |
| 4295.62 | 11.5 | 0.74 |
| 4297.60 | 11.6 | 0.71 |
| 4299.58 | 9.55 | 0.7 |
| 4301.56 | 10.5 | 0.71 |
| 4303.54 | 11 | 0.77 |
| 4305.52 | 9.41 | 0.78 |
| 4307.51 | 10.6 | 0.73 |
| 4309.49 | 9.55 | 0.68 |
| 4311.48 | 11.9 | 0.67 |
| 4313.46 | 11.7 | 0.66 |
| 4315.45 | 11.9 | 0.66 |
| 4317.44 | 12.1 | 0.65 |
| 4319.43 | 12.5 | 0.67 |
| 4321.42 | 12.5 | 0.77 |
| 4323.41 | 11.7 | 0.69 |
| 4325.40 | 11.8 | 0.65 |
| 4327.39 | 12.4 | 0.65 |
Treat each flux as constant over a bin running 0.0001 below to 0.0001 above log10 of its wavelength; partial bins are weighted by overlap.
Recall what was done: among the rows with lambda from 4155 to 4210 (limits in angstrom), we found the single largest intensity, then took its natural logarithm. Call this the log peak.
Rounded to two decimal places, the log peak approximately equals 2.48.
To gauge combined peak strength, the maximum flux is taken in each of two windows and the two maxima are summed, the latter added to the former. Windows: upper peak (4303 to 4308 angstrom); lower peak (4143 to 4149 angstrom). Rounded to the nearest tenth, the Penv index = 21.7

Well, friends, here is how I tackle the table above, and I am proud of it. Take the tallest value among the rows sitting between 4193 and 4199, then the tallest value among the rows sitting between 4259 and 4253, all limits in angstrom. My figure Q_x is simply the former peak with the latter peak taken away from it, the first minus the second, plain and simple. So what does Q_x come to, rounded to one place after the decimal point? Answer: 0.1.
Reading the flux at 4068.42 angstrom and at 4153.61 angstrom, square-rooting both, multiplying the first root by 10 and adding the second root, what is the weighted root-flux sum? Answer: 38.2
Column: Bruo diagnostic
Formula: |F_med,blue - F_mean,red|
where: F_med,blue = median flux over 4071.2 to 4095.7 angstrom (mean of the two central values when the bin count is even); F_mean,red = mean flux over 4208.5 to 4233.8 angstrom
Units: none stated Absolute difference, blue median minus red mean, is 1.2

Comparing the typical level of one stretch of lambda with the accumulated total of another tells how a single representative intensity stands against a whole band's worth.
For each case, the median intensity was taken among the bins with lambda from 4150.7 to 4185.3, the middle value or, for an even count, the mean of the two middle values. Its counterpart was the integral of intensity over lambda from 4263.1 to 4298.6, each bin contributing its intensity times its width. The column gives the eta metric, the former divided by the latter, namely 0.027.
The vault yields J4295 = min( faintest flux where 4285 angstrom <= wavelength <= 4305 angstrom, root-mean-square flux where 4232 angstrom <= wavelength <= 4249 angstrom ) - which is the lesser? 9.55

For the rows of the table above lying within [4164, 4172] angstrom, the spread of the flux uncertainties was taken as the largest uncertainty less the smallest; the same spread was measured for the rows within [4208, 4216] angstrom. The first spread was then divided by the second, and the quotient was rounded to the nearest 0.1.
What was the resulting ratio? 0.3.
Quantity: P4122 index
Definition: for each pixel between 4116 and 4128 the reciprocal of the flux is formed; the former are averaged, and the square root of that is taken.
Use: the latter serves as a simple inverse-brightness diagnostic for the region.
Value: 0.283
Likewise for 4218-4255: 0.311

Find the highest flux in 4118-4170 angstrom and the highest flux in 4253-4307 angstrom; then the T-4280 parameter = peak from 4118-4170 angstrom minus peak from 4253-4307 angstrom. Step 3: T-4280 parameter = 1.60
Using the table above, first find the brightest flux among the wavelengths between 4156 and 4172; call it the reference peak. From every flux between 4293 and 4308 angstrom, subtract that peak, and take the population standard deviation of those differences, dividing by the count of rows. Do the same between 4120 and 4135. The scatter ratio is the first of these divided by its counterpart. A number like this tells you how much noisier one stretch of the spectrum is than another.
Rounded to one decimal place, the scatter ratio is 1.1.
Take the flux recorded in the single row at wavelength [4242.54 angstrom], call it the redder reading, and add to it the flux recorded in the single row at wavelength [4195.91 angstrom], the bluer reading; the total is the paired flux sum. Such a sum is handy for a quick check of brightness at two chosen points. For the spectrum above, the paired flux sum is 20.7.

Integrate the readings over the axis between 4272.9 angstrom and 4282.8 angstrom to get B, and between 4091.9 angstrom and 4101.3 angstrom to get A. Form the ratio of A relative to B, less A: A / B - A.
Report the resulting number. -117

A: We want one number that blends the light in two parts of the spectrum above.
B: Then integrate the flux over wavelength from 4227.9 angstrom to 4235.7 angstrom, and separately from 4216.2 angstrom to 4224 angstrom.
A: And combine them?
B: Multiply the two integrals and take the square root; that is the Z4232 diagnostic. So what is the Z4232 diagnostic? 81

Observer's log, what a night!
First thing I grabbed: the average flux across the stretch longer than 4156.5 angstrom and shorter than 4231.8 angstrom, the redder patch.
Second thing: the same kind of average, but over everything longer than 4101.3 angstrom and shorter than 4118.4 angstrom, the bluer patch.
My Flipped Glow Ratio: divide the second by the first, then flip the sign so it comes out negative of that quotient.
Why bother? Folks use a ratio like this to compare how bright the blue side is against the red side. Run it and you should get -1.19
